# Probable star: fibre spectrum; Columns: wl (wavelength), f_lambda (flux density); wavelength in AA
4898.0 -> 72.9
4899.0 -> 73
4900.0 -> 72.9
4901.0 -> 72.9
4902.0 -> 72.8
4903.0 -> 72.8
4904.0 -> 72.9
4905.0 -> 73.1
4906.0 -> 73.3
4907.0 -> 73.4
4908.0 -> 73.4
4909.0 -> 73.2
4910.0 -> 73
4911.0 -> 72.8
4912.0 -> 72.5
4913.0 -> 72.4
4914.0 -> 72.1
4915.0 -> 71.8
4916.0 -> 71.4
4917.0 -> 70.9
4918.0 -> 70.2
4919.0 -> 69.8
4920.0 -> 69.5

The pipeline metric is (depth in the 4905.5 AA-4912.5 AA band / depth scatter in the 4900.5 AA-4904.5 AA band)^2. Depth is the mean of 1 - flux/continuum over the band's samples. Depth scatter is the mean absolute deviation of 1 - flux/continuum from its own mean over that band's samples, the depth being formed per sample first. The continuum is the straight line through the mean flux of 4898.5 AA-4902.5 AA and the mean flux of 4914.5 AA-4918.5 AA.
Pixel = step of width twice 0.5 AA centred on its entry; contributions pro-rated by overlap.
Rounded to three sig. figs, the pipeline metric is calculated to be 104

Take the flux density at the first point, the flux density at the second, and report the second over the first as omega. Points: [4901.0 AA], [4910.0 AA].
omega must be 1.00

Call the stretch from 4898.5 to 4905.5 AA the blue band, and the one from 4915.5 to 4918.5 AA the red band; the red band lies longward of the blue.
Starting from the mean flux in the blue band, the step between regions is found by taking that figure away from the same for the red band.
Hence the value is -2.1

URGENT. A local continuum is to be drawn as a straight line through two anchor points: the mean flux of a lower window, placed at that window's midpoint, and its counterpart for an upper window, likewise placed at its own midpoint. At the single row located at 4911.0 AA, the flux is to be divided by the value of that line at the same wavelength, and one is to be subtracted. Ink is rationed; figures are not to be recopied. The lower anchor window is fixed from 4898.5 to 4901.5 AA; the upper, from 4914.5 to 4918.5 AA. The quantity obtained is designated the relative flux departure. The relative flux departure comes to 0.015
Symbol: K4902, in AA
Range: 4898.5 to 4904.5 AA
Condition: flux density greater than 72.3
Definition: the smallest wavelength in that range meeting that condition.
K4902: 4899.0 AA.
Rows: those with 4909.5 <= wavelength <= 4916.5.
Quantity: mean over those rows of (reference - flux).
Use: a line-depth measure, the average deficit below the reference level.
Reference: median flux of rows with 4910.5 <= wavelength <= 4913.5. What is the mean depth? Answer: 0.2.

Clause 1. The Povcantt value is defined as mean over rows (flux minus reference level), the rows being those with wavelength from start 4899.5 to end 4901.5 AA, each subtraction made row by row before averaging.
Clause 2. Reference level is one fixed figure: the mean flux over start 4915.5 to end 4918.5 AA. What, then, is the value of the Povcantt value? 2.1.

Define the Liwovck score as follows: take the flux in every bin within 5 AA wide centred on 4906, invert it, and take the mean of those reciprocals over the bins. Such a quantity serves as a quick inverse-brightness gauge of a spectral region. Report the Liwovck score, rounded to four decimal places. 0.0137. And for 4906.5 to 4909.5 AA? 0.0136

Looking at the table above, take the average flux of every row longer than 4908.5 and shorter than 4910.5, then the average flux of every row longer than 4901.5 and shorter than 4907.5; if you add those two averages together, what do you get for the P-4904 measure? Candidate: 146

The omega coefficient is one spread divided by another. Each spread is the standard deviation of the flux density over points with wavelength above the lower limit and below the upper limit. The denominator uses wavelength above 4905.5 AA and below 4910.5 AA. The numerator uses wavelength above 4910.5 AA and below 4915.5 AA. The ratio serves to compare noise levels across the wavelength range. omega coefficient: 2.3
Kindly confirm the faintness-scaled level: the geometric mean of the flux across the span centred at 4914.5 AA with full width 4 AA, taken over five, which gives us 14.38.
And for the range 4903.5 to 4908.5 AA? 14.64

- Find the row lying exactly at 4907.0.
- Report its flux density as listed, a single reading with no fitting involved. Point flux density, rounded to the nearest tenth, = 73.4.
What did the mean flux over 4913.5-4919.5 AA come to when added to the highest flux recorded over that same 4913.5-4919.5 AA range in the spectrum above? 143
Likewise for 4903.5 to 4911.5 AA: 147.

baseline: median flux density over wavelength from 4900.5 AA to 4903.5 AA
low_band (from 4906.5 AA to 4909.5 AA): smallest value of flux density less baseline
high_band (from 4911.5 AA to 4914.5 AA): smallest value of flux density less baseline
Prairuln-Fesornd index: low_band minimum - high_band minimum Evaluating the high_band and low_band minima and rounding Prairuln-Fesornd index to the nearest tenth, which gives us 1.1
